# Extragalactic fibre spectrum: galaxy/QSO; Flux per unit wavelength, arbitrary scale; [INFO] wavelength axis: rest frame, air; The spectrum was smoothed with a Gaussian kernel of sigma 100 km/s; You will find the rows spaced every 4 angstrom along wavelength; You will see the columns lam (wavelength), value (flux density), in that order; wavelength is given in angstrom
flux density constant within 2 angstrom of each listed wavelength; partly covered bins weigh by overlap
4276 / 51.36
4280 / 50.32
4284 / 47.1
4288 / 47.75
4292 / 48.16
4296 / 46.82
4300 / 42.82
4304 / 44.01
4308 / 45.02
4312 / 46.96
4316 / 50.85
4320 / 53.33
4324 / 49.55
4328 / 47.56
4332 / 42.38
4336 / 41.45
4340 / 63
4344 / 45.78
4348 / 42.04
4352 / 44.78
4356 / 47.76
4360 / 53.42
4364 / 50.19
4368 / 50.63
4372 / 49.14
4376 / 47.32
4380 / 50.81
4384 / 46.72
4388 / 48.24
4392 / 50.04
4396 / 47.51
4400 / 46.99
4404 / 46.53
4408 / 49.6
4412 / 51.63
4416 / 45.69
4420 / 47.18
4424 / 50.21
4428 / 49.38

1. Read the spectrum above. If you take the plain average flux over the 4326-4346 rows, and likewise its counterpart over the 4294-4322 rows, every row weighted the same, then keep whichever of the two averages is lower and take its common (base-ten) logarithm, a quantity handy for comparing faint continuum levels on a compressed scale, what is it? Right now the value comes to 1.67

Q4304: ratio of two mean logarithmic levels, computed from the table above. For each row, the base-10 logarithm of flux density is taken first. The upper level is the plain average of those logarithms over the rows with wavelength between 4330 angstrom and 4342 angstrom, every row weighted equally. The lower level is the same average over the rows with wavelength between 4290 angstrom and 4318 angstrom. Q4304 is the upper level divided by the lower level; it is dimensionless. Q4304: 1.01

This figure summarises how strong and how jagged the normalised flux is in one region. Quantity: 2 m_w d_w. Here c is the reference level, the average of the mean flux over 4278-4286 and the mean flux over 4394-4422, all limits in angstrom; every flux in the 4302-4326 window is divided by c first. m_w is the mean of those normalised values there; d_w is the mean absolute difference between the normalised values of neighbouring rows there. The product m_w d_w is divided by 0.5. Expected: 0.108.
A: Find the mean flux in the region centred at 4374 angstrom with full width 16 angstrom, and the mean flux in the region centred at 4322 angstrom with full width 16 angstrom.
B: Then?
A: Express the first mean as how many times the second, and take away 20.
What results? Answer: -19.0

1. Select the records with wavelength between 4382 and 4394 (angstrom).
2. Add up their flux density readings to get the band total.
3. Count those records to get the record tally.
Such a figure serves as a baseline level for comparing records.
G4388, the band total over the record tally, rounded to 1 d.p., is 48.3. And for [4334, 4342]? 52.2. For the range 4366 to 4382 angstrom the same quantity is 49.5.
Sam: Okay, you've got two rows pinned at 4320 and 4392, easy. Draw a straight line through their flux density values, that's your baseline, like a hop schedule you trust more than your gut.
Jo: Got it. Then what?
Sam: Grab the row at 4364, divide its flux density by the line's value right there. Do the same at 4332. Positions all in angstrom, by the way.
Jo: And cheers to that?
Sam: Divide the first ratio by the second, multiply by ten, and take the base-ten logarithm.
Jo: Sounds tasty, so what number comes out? 1.09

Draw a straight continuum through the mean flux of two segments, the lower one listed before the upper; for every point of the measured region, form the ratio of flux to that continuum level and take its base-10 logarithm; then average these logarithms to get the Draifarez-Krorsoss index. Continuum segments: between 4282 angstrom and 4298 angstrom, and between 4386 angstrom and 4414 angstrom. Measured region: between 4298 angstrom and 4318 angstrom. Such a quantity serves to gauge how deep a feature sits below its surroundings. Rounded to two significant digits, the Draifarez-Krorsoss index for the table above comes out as -0.017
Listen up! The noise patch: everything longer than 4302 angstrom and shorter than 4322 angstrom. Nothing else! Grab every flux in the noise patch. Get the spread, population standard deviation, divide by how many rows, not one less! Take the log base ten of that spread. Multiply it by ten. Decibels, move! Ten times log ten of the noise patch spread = 5.5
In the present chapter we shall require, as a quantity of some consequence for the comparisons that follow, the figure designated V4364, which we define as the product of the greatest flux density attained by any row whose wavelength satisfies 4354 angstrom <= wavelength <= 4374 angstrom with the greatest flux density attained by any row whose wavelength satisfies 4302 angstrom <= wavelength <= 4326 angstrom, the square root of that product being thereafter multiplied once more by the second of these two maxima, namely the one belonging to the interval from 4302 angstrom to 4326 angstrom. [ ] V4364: 2846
